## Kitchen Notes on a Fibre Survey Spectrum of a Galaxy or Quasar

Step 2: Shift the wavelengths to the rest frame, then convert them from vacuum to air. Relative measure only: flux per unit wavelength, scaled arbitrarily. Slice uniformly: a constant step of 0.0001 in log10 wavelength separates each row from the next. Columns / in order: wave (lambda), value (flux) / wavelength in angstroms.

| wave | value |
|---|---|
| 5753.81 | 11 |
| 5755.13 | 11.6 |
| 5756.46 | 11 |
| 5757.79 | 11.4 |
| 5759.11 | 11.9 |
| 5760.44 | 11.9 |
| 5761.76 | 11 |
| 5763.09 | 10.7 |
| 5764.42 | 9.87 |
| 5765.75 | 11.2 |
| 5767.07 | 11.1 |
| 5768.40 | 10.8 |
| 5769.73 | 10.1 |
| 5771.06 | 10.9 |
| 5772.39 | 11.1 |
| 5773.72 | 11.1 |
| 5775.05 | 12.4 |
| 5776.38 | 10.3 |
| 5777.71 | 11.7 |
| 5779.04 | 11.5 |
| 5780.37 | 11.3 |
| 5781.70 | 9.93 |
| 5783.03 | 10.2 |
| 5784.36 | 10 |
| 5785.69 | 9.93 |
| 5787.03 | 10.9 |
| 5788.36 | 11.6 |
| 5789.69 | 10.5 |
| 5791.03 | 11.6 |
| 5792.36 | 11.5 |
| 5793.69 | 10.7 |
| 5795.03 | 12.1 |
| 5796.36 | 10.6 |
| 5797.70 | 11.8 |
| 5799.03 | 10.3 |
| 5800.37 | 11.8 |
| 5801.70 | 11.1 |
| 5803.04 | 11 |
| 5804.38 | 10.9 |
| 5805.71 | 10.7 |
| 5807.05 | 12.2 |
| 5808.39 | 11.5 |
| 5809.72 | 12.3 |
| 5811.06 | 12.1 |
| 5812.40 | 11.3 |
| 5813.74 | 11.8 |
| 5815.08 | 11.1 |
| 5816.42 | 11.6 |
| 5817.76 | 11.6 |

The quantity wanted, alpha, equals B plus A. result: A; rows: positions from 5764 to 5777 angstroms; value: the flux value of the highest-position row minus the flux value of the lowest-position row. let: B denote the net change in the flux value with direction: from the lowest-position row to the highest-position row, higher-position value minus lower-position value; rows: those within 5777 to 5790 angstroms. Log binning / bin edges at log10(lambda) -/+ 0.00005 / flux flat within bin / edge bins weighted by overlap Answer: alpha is -0.8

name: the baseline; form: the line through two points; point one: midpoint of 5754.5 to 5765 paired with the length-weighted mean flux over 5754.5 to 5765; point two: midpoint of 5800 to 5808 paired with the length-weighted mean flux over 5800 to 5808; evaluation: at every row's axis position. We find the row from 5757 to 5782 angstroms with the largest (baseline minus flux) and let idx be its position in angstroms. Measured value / 5764.42 angstroms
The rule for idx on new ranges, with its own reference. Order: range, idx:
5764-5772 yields 5764.42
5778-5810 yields 5785.69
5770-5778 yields 5776.38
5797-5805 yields 5799.03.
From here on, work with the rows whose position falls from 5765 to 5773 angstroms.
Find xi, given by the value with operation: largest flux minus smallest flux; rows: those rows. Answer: 1.1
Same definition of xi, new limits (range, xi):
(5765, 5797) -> 2.5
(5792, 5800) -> 1.8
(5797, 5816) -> 2.0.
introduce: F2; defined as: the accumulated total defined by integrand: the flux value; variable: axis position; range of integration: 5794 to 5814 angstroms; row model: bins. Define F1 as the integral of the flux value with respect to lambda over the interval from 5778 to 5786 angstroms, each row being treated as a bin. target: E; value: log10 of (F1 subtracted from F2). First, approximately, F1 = 85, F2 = 228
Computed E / 2.2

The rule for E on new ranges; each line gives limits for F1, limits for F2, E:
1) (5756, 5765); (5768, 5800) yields 2.4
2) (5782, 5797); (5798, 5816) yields 1.6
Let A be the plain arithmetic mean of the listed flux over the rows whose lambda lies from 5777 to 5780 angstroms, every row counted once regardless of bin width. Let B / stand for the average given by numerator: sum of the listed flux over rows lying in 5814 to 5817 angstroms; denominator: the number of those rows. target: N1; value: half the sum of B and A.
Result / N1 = 11.5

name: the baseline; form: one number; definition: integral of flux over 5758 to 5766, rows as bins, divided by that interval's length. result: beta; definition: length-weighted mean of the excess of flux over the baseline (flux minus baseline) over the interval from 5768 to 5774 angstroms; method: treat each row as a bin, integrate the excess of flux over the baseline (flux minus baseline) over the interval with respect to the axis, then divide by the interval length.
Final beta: -0.33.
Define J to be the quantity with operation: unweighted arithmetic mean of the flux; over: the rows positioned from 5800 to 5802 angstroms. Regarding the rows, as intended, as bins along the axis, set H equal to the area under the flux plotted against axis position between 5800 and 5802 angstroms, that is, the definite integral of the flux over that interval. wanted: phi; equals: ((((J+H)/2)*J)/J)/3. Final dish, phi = 5.7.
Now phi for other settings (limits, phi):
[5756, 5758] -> 5.6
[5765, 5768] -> 7.4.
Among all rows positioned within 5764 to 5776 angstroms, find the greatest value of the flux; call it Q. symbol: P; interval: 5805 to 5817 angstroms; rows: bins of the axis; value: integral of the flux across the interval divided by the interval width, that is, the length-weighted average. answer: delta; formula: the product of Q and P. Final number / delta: 144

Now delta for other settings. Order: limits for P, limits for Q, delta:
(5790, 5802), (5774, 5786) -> 140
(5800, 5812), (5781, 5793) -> 133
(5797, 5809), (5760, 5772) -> 134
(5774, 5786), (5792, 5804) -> 131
